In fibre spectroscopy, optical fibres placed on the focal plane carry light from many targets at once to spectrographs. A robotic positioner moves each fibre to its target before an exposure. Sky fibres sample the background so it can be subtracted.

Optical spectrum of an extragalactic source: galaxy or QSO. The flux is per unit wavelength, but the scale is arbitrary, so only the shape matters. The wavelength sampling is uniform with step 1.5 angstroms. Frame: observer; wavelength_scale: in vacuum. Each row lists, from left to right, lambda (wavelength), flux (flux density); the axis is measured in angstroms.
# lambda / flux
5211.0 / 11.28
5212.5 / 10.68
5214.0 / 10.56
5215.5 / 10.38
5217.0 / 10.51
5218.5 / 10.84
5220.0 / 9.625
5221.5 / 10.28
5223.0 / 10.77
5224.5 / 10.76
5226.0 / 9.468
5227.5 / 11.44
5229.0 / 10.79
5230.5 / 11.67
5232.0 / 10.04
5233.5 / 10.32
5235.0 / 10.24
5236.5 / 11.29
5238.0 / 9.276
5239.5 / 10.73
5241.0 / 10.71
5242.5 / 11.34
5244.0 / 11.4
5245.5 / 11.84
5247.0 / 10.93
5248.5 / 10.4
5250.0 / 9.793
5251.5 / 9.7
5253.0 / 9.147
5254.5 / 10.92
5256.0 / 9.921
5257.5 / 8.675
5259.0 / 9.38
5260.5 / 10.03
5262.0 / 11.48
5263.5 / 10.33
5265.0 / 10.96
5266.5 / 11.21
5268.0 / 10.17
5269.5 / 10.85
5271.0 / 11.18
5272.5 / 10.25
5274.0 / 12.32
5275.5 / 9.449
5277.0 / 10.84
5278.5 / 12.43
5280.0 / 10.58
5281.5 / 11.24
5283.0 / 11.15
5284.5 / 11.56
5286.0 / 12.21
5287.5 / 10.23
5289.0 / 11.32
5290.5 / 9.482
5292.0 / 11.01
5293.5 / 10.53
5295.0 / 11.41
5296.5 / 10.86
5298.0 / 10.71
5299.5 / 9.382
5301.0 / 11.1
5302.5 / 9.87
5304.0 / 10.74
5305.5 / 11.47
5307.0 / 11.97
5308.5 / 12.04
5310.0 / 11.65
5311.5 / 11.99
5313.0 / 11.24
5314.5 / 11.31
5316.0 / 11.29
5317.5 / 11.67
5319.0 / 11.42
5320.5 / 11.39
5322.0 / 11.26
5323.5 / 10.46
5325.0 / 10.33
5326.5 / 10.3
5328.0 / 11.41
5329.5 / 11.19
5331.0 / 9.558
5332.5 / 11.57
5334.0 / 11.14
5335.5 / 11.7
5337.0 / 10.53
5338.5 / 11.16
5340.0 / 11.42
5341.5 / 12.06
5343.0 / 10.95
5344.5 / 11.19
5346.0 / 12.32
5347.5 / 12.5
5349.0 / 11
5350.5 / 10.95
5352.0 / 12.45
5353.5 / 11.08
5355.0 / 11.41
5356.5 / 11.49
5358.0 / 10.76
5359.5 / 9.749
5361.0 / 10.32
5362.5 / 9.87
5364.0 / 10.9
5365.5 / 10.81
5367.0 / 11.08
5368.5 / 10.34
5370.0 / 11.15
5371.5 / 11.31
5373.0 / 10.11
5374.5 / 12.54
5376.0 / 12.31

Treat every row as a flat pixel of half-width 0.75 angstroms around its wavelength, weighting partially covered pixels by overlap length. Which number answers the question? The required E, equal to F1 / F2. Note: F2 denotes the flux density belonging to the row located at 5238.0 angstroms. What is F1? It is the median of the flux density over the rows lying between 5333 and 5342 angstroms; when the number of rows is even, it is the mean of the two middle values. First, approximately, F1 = 11.3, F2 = 9.276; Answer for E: 1.22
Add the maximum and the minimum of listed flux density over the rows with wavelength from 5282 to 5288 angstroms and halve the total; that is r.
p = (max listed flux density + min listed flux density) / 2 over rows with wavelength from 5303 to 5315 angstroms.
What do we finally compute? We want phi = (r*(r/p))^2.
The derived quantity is 122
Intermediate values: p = 11.4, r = 11.2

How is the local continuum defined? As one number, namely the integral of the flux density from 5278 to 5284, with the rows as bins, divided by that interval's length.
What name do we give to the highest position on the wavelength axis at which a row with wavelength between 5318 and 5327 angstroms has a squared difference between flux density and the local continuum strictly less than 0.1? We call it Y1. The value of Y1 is 5322.0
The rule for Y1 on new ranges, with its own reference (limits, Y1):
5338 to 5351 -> 5349.0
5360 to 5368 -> 5367.0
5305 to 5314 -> 5313.0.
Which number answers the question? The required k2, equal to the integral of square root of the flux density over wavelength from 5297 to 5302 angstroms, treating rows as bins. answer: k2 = 16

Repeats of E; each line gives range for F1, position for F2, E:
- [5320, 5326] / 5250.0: 1.11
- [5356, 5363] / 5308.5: 0.86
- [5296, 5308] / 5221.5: 1.05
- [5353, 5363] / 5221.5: 1.05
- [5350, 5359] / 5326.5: 1.09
